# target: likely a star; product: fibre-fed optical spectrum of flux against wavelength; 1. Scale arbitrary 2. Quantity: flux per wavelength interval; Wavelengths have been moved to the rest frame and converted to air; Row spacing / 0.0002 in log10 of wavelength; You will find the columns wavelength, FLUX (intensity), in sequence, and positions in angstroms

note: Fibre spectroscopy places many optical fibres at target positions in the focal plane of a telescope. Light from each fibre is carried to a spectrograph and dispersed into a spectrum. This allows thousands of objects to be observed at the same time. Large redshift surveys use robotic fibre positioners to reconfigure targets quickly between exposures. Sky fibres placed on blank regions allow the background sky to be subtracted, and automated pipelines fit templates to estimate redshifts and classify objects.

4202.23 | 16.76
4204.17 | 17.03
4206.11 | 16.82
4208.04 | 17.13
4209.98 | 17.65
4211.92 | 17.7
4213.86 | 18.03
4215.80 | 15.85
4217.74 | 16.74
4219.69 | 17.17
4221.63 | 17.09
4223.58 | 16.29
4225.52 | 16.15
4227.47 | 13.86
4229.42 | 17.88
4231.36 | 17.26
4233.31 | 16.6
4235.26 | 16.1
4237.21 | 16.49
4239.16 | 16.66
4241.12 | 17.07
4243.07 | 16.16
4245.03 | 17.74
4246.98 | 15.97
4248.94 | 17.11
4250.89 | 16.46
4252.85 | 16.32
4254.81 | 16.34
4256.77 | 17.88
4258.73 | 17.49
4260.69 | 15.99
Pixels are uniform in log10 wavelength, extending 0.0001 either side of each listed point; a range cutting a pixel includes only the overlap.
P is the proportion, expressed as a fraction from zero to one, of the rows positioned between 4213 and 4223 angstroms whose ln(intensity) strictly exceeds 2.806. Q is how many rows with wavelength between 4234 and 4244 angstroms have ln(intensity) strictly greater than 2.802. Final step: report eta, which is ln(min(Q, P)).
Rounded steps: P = 0.80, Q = 3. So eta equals -0.2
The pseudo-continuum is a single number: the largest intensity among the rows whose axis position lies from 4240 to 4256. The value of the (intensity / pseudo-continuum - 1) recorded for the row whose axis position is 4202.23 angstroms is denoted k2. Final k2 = -0.055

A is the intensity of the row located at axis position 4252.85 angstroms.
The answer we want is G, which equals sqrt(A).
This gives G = 4.04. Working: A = 16.32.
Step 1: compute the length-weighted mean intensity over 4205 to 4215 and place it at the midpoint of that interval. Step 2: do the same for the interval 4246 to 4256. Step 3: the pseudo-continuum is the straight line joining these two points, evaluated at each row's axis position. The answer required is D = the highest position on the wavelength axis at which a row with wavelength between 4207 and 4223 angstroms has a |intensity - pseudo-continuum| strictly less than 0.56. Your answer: 4221.63 angstroms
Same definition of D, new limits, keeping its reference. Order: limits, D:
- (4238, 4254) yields 4252.85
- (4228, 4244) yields 4243.07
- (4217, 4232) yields 4231.36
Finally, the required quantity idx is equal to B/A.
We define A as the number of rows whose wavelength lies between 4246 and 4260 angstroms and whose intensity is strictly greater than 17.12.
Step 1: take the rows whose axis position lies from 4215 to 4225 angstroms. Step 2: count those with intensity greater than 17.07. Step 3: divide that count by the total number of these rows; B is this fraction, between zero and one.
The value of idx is 0.20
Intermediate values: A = 2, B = 0.400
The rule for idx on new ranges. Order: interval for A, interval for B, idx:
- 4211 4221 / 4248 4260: 0.17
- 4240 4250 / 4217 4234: 0.44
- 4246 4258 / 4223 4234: 0.33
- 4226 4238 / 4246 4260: 0.21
